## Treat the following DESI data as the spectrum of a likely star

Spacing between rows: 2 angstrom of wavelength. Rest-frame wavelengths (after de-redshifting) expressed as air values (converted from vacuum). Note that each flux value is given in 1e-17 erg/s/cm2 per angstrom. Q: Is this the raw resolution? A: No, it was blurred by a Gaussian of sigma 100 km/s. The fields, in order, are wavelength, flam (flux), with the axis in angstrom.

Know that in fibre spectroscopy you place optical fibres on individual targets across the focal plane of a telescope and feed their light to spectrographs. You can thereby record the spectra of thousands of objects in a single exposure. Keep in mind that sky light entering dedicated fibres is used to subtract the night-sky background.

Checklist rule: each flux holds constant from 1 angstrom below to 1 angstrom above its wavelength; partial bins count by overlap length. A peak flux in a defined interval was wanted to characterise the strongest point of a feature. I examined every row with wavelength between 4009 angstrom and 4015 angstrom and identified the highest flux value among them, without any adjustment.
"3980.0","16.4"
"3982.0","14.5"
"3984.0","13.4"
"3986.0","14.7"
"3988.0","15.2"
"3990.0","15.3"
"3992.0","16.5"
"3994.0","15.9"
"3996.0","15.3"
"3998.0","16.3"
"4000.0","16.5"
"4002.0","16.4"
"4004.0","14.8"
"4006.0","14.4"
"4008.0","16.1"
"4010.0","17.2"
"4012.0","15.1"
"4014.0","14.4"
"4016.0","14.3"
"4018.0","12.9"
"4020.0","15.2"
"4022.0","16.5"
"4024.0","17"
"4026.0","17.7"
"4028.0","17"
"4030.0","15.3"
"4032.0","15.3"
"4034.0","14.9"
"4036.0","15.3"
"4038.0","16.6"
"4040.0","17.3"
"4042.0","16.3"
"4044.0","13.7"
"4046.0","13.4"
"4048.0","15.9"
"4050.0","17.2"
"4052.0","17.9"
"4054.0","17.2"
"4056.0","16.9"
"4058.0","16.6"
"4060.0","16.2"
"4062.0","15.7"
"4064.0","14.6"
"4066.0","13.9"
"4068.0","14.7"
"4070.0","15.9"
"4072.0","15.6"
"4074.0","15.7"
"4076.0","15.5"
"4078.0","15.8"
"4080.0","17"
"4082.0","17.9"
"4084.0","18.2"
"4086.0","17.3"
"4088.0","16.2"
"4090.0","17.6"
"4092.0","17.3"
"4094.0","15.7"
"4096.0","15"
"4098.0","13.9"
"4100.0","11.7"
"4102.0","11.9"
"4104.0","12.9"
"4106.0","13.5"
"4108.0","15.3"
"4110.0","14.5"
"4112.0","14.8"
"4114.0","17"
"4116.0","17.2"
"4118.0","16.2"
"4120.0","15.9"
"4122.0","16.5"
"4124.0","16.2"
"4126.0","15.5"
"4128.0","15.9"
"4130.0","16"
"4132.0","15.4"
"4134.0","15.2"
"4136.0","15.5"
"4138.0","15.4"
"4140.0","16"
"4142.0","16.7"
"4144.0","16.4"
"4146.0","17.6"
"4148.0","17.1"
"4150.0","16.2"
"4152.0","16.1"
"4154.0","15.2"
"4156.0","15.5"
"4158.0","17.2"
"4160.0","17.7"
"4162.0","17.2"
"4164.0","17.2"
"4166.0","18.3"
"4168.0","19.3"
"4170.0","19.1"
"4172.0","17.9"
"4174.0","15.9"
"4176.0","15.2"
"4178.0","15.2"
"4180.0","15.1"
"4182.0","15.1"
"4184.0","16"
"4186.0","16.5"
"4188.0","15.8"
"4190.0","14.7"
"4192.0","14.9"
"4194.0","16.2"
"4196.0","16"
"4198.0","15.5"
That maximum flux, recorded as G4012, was 17.2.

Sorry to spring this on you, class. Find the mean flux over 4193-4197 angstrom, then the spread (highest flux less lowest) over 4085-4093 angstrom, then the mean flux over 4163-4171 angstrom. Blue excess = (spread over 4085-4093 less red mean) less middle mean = -33.2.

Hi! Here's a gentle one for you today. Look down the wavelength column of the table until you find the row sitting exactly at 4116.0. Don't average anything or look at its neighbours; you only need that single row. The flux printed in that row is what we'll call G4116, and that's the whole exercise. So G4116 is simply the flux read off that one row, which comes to 17.2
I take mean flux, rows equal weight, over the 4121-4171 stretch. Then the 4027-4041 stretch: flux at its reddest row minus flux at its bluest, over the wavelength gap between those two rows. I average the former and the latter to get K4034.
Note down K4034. 8.3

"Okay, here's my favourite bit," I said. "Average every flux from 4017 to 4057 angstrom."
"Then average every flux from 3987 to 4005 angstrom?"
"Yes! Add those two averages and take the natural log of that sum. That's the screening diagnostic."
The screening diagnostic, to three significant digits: 3.46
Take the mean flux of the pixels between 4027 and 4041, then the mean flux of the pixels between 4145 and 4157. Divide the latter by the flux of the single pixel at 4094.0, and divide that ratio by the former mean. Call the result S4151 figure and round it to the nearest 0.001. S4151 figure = 0.065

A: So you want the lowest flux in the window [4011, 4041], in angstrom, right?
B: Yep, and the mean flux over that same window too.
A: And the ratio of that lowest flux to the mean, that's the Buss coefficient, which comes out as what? 0.824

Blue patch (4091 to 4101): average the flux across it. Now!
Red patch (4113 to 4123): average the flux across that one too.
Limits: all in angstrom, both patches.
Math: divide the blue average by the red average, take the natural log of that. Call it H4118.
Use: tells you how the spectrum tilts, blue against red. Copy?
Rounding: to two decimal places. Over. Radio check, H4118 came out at -0.12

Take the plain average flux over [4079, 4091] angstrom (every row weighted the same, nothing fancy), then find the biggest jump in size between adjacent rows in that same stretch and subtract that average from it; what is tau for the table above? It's -16.0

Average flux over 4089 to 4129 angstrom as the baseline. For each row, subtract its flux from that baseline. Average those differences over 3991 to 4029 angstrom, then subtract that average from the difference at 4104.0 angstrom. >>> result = 2.9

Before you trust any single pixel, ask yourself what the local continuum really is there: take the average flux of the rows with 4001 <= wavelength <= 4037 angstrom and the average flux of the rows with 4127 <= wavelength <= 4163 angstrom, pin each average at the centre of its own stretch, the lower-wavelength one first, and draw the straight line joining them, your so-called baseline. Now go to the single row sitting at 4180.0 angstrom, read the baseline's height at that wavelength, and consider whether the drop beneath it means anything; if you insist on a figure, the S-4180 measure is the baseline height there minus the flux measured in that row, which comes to 1.3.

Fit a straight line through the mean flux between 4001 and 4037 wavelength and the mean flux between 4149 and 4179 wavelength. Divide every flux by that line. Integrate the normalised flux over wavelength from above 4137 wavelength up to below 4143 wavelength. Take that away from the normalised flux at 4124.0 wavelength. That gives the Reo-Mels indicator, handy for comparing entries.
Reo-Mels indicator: -4.79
